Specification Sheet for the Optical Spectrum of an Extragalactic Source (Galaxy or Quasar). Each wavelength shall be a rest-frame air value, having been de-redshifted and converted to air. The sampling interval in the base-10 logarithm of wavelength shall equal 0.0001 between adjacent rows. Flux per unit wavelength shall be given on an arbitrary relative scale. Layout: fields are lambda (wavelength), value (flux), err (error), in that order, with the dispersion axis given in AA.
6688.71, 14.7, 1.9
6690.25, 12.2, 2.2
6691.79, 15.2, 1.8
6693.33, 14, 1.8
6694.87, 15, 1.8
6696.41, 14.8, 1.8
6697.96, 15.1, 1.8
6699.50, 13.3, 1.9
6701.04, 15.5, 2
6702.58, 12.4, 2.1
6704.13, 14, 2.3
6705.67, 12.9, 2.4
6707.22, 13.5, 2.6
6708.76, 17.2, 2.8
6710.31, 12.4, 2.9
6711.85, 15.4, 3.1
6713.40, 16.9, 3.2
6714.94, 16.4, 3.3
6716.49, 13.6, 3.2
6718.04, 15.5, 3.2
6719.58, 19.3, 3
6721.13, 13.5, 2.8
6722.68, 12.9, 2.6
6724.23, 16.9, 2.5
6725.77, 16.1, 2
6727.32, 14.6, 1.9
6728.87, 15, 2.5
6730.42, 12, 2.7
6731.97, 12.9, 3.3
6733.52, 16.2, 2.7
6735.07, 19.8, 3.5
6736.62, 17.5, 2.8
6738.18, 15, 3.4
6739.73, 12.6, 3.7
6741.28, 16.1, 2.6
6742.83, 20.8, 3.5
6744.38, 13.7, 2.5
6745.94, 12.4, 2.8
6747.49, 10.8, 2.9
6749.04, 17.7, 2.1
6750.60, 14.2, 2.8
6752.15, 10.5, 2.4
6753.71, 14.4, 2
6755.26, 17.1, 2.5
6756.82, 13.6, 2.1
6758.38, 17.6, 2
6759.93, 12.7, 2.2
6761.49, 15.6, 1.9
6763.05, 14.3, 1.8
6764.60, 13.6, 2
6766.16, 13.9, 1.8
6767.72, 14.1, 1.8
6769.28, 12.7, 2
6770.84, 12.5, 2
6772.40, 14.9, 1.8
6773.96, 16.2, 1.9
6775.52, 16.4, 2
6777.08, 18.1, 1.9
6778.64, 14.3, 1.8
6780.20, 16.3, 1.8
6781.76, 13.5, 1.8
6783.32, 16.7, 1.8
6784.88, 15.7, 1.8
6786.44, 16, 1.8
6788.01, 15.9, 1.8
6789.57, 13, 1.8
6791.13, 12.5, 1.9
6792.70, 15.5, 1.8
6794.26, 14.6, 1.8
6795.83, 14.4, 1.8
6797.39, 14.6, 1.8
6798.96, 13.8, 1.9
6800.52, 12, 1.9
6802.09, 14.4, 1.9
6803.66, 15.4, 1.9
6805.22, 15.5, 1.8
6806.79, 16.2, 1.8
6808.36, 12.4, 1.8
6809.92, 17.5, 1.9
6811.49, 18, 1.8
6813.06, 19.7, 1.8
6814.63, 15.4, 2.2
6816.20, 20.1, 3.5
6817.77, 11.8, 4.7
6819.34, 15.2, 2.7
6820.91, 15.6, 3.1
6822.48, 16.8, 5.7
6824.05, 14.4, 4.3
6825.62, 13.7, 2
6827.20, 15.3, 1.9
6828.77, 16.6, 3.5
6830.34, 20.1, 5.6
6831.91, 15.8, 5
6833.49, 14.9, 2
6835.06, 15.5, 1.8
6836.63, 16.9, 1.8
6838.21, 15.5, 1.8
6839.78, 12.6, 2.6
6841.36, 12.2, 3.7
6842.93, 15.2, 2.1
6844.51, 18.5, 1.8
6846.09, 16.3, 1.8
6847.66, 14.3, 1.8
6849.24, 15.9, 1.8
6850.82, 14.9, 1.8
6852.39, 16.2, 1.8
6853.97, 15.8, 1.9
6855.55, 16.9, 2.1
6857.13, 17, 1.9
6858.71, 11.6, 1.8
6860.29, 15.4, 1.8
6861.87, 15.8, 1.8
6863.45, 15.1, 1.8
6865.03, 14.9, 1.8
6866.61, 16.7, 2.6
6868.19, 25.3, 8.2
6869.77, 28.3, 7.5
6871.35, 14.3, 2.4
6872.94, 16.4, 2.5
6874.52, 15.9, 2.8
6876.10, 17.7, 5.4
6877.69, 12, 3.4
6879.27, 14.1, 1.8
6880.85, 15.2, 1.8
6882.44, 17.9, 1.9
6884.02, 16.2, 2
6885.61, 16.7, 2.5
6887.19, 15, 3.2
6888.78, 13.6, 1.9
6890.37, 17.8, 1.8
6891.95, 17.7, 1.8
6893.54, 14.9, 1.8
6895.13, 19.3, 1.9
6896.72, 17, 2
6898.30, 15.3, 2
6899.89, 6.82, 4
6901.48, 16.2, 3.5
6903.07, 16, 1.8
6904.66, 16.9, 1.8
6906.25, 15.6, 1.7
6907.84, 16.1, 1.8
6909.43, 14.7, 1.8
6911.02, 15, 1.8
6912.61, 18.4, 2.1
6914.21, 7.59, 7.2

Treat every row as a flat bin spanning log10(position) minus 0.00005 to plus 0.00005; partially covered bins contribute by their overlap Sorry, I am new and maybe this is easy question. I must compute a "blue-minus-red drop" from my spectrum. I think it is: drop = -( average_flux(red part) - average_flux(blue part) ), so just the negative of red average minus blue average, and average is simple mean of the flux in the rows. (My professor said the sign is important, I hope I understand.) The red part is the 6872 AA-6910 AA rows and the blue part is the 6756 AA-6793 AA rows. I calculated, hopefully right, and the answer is -0.8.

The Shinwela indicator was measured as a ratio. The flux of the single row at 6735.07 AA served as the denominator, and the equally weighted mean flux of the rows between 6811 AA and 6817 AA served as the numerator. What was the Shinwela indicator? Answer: 0.92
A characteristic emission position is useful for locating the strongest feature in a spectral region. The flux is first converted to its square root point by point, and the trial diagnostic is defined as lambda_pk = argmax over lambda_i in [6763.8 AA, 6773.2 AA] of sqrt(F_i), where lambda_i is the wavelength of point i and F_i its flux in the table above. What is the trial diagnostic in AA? 6772.40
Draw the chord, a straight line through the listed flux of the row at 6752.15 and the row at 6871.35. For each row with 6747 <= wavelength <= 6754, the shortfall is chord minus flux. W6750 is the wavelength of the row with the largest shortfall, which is 6752.15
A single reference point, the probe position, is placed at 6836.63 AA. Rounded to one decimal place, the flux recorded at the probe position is 16.9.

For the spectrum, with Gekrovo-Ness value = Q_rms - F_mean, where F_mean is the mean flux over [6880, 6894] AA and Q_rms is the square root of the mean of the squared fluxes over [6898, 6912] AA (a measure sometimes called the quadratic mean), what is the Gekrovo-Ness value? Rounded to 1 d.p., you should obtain -1.1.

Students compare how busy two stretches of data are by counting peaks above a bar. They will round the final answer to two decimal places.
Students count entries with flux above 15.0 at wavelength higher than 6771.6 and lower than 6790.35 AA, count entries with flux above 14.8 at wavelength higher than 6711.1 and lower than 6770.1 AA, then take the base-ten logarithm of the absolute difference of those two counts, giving 1.00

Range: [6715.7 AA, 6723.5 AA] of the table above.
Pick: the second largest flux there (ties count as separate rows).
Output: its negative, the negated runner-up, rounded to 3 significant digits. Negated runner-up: -15.5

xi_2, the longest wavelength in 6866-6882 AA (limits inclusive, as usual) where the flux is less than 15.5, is 6880.85 AA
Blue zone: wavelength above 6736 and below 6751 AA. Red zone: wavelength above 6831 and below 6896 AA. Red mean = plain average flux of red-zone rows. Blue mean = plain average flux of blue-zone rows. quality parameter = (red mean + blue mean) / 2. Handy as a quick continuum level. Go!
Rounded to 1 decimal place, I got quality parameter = 15.6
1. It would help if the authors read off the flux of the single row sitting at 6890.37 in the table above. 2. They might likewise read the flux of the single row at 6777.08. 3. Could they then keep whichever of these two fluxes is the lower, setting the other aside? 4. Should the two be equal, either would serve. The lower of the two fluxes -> 17.8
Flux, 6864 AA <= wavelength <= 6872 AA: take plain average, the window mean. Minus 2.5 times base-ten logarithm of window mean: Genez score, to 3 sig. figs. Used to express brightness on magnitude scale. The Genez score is -3.25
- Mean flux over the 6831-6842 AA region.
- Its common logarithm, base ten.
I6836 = 1.17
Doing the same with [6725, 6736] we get 1.18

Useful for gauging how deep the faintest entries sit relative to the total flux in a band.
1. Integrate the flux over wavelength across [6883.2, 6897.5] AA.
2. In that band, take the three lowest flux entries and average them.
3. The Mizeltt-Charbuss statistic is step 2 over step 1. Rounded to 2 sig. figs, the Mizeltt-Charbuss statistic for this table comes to 0.062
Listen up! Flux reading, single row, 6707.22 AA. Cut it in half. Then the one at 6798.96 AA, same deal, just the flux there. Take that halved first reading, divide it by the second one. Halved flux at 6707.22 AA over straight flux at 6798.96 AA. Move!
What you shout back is 0.49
